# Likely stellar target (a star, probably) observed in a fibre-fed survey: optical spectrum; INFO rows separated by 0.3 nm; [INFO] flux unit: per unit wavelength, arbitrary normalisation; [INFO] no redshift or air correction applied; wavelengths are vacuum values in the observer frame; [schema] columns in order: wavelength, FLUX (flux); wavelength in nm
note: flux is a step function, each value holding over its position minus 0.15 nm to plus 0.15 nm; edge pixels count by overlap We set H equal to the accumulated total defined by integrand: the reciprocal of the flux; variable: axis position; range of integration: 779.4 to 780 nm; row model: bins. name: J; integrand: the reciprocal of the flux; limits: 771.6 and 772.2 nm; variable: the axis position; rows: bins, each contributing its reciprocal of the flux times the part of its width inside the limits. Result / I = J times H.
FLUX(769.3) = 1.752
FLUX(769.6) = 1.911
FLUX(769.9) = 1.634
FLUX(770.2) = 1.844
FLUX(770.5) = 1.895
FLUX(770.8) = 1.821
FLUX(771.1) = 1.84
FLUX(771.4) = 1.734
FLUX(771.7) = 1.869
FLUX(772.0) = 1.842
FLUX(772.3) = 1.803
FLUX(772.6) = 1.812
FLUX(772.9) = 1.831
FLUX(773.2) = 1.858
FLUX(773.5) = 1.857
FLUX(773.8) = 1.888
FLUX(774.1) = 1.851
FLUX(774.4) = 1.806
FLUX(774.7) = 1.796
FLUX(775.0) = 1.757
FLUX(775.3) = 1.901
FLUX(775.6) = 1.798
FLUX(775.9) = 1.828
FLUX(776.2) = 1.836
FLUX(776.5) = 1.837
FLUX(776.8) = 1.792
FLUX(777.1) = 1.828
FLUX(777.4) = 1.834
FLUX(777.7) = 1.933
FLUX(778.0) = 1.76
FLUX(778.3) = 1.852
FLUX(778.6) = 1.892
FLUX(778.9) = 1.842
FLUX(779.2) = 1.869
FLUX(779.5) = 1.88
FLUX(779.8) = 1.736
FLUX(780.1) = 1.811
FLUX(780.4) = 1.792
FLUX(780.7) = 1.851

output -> 0.1081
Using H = 0.333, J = 0.324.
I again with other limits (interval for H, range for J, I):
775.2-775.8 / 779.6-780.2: 0.1099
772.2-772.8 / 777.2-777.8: 0.1062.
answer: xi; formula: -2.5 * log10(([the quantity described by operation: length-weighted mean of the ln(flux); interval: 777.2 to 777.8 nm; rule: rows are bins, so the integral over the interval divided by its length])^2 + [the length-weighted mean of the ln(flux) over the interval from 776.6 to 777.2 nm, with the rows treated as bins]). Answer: 0.013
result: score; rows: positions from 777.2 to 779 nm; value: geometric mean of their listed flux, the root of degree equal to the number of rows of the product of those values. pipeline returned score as 1.85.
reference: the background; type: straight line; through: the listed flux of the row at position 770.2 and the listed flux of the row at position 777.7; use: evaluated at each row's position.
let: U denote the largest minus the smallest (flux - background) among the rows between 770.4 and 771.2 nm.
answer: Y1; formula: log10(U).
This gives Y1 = -1.11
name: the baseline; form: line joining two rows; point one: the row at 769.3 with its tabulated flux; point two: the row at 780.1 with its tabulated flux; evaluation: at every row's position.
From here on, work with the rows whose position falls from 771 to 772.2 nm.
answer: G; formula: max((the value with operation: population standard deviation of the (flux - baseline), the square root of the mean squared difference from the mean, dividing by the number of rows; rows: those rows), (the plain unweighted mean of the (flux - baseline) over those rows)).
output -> 0.06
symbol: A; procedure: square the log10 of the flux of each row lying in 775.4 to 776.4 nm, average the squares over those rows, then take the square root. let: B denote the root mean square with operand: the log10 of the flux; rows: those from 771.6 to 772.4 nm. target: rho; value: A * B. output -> 0.0688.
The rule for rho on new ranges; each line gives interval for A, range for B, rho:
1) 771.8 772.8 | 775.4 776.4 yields 0.0676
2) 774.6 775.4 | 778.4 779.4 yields 0.0705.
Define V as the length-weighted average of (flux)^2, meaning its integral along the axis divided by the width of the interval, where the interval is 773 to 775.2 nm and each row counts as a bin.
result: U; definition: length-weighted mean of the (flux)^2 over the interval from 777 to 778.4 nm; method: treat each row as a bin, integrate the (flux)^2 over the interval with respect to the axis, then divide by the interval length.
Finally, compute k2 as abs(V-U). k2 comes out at 0.036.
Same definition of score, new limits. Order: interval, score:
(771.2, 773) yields 1.81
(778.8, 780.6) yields 1.82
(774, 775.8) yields 1.82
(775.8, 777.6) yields 1.83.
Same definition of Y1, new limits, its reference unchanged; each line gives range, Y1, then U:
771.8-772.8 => -1.37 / 0.043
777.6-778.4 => -0.75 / 0.177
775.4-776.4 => -1.51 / 0.031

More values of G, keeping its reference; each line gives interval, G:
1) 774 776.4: 0.04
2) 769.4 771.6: 0.09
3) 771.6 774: 0.07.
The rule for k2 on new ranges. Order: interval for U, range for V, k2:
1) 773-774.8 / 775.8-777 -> 0.075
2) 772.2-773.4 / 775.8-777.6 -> 0.002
